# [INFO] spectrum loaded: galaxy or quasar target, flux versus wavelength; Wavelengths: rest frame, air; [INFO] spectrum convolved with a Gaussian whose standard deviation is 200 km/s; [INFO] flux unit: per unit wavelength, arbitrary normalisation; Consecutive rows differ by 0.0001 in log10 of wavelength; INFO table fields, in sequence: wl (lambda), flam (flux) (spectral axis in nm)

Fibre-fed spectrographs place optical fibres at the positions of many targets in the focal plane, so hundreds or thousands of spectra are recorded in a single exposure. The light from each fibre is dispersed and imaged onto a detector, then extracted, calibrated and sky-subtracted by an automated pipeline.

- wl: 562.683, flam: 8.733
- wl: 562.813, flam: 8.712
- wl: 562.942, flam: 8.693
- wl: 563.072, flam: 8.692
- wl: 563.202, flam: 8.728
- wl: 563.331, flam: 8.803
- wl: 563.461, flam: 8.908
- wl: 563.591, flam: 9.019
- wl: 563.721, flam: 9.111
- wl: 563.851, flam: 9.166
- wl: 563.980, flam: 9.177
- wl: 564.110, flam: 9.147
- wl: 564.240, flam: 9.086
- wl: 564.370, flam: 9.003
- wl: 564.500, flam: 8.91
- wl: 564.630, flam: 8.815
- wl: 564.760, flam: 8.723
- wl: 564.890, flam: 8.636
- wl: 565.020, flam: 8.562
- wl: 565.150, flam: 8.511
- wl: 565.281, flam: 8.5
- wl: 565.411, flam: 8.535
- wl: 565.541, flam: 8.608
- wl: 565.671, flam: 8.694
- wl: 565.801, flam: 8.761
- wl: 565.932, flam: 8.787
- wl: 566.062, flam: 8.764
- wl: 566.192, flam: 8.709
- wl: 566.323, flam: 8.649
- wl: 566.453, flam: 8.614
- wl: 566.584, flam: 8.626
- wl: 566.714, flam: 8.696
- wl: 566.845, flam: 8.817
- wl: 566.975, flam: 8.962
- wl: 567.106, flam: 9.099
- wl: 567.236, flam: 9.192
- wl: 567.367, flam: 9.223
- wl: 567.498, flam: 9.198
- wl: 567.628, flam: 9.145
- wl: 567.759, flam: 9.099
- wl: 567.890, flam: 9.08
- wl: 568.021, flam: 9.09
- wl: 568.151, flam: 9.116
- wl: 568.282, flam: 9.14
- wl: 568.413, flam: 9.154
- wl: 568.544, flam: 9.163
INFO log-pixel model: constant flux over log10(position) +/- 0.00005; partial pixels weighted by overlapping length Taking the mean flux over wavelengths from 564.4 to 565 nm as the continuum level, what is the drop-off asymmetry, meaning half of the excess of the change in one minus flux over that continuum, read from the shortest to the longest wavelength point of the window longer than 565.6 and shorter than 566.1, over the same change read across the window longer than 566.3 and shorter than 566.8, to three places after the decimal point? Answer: -0.001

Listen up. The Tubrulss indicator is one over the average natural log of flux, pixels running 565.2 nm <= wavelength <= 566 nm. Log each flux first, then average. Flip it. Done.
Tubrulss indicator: 0.464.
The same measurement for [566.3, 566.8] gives 0.464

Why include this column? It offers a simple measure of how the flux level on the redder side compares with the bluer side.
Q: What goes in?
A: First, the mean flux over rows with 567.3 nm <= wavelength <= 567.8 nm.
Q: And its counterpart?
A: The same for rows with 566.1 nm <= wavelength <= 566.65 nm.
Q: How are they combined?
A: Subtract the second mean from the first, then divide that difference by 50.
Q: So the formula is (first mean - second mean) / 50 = 0.010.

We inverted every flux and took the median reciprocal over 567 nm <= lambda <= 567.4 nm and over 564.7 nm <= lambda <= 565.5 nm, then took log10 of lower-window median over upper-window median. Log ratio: 0.032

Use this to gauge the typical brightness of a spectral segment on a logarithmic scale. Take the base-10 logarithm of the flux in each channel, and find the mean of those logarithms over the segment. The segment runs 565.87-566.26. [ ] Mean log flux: 0.942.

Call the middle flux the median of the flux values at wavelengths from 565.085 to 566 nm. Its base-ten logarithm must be 0.935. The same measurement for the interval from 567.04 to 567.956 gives 0.961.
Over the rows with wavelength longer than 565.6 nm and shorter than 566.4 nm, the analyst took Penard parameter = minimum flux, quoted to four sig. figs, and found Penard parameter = 8.649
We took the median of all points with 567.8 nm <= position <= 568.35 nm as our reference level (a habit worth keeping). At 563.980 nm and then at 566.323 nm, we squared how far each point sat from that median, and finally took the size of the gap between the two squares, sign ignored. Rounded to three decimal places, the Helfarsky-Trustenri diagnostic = 0.201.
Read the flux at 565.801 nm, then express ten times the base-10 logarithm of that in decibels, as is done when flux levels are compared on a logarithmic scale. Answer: 9.43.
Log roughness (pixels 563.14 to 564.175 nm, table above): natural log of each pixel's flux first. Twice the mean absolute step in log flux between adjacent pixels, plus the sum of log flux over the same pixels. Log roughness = 17.60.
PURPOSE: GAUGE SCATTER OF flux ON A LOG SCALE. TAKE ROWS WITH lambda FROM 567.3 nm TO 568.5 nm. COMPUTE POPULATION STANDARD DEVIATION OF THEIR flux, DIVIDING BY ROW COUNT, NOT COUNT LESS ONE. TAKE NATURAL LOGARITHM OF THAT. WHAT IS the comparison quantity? -3.1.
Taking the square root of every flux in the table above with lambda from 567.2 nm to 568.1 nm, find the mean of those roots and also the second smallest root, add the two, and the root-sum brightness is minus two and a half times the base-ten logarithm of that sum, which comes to -1.95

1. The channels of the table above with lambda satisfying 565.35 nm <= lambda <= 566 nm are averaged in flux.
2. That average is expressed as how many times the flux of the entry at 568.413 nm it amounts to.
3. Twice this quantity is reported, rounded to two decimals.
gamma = 1.90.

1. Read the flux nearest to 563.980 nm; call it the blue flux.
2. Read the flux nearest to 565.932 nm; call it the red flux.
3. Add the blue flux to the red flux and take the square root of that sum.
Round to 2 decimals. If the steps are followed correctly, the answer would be 4.24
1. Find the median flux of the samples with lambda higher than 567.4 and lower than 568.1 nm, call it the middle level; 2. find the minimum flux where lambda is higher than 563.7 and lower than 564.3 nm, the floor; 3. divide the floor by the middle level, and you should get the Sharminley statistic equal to 1.00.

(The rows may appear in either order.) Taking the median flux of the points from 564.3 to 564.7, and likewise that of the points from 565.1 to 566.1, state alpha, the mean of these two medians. 8.78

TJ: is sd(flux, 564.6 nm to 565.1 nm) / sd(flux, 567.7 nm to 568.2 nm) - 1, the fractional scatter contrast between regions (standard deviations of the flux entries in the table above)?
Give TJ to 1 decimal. 6.2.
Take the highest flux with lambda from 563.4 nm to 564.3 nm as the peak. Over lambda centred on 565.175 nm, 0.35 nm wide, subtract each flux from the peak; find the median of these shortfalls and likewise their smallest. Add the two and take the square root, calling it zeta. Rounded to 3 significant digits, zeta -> 1.13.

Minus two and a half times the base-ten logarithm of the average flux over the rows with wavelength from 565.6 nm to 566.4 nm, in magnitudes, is -2.35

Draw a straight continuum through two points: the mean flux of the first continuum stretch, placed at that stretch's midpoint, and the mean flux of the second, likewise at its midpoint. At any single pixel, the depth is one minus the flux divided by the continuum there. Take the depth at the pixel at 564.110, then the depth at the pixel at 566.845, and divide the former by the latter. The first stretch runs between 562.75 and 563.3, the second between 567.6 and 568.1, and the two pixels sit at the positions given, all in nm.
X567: -1.7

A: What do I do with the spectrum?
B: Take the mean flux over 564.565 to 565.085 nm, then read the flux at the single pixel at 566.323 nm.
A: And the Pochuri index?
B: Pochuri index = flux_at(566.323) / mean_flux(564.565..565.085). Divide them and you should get 1.00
